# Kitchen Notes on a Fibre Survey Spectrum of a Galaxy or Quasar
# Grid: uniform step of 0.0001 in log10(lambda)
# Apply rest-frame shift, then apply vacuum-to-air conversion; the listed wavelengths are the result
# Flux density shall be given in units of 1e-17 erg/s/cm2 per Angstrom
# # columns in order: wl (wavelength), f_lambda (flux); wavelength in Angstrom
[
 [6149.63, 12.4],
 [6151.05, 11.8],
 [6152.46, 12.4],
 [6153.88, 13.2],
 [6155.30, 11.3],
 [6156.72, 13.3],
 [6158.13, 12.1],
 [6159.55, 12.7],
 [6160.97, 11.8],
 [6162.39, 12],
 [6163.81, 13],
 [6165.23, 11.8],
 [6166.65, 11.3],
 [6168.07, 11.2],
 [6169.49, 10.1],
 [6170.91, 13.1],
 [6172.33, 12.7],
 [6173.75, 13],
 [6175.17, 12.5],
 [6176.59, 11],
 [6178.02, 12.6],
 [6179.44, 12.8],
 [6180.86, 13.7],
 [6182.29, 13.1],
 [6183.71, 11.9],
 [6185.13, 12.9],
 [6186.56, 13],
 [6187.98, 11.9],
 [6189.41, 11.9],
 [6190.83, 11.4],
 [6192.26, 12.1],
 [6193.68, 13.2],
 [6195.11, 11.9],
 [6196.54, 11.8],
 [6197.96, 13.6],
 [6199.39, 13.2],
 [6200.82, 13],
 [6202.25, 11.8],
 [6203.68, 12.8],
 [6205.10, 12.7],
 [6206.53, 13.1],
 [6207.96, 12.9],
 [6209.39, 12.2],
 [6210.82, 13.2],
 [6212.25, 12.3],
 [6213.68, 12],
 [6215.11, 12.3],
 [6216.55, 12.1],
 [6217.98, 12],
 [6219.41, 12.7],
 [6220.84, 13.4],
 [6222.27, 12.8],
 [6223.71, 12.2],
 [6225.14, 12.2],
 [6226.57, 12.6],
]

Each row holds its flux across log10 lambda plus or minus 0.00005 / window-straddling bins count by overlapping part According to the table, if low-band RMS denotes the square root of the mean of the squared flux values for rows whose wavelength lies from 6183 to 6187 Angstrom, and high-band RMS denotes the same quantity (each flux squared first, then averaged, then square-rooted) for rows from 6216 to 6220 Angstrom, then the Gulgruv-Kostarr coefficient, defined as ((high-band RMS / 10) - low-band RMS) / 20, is -0.569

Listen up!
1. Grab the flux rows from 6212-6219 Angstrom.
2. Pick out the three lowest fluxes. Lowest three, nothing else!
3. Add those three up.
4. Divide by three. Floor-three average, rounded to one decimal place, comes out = 12.0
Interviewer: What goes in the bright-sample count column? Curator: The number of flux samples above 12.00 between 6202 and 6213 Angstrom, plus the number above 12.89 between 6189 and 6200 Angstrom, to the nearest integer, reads 10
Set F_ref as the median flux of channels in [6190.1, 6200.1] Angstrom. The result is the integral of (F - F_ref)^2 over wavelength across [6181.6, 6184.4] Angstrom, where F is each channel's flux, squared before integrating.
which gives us 1.5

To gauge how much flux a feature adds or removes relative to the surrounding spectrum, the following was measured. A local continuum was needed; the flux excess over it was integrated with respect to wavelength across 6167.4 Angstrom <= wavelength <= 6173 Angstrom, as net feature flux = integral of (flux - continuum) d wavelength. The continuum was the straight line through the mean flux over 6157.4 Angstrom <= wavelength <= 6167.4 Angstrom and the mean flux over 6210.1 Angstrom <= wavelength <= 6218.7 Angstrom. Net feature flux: -2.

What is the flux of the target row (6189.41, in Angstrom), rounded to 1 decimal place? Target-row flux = 11.9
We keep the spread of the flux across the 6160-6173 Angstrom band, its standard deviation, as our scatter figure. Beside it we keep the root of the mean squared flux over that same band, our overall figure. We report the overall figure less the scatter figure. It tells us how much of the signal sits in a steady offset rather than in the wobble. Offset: 11.0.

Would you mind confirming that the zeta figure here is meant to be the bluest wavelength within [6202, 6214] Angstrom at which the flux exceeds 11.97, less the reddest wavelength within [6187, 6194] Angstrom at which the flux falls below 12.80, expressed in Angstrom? 11.4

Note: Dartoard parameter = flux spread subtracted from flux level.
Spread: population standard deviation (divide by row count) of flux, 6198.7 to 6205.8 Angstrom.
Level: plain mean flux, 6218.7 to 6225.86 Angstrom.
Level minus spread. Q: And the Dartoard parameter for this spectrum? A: 12.2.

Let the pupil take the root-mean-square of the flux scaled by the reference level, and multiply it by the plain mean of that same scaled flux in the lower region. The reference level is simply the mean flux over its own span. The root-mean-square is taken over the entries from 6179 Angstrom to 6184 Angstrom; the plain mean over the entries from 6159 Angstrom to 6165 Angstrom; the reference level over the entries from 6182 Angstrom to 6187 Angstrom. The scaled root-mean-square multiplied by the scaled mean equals 0.99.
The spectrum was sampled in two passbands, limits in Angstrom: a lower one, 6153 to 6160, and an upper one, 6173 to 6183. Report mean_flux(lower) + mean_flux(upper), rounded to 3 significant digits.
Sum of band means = 25.2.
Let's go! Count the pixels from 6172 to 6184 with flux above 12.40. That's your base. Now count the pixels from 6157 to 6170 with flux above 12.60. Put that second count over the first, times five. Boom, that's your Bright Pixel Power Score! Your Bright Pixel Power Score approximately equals 1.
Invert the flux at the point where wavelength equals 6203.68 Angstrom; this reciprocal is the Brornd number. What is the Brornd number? 0.0781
